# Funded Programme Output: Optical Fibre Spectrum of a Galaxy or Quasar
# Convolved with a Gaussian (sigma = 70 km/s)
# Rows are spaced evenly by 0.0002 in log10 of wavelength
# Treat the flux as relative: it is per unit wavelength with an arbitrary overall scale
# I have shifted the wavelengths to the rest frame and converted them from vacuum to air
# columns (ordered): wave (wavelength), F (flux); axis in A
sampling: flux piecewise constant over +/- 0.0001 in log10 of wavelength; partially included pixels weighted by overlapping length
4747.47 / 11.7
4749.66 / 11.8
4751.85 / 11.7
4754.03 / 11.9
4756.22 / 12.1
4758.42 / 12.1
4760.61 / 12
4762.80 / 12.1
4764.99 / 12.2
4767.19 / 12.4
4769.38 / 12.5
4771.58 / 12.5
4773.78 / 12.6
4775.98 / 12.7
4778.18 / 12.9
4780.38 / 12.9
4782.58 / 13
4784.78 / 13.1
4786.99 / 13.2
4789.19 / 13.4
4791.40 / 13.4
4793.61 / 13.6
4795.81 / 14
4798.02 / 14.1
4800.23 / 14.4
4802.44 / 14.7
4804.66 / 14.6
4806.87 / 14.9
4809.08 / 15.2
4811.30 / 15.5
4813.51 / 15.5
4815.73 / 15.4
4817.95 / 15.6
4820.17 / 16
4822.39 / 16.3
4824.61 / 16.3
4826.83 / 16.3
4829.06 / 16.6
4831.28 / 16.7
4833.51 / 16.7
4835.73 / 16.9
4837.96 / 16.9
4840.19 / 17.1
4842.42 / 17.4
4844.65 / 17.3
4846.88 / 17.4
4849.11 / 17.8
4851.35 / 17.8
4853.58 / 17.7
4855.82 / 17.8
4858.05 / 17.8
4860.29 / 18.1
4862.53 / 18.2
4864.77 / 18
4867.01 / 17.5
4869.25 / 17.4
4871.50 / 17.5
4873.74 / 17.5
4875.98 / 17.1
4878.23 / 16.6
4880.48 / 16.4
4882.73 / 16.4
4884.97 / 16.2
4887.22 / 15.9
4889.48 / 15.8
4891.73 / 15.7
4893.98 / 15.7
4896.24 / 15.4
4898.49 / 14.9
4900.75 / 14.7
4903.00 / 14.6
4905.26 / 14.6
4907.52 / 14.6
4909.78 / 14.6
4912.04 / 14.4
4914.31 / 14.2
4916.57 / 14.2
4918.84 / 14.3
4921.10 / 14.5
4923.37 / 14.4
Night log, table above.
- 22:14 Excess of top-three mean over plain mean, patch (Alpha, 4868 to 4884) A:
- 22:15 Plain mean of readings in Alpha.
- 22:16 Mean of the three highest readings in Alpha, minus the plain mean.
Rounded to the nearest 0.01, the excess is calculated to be 0.48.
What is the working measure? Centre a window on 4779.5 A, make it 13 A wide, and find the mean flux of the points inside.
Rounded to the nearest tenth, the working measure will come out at 12.9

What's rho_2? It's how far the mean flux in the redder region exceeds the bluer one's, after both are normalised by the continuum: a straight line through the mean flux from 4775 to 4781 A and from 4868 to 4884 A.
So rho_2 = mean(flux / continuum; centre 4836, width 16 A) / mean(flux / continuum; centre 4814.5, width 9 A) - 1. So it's 0.03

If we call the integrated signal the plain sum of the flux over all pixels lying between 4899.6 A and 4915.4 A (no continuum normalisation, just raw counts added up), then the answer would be 102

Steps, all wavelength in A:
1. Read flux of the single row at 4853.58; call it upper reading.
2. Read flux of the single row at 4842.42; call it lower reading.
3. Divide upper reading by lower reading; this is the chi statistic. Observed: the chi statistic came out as 1.02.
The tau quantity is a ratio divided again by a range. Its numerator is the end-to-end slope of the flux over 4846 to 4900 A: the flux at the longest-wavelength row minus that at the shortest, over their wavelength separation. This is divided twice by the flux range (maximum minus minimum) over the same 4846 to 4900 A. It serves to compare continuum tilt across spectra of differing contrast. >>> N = 0.00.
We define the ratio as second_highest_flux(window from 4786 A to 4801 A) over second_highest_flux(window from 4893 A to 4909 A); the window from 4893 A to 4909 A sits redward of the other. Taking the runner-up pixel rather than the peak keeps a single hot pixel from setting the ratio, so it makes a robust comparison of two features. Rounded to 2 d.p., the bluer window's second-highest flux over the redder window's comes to 0.92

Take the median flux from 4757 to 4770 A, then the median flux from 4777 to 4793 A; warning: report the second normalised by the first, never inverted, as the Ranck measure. 1.08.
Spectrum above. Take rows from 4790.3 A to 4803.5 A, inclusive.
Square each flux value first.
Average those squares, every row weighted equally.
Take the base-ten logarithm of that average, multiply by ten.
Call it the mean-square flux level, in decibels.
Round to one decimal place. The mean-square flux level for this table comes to 22.9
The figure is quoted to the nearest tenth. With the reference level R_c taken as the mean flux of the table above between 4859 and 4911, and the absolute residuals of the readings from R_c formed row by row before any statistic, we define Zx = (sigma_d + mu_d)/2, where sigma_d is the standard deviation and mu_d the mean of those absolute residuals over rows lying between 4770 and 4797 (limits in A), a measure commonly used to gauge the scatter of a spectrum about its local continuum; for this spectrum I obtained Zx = 1.8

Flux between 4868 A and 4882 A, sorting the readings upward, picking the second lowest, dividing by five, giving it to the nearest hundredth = 3.32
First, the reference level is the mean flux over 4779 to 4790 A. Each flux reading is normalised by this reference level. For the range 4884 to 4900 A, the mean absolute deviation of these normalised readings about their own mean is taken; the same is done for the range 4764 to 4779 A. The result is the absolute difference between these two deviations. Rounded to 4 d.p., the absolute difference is 0.0096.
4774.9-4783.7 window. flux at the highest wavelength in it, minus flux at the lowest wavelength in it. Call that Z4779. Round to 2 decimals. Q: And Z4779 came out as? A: 0.30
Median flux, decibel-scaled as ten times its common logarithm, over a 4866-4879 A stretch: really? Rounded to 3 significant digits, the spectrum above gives 12.4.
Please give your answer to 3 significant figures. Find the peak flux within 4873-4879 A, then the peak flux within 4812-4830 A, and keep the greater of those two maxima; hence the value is 17.5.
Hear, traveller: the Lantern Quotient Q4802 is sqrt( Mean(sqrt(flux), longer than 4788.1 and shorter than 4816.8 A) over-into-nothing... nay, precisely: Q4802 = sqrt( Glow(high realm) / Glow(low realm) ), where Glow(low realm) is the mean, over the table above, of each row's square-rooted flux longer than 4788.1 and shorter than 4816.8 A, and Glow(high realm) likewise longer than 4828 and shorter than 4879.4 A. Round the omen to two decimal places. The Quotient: 1.05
